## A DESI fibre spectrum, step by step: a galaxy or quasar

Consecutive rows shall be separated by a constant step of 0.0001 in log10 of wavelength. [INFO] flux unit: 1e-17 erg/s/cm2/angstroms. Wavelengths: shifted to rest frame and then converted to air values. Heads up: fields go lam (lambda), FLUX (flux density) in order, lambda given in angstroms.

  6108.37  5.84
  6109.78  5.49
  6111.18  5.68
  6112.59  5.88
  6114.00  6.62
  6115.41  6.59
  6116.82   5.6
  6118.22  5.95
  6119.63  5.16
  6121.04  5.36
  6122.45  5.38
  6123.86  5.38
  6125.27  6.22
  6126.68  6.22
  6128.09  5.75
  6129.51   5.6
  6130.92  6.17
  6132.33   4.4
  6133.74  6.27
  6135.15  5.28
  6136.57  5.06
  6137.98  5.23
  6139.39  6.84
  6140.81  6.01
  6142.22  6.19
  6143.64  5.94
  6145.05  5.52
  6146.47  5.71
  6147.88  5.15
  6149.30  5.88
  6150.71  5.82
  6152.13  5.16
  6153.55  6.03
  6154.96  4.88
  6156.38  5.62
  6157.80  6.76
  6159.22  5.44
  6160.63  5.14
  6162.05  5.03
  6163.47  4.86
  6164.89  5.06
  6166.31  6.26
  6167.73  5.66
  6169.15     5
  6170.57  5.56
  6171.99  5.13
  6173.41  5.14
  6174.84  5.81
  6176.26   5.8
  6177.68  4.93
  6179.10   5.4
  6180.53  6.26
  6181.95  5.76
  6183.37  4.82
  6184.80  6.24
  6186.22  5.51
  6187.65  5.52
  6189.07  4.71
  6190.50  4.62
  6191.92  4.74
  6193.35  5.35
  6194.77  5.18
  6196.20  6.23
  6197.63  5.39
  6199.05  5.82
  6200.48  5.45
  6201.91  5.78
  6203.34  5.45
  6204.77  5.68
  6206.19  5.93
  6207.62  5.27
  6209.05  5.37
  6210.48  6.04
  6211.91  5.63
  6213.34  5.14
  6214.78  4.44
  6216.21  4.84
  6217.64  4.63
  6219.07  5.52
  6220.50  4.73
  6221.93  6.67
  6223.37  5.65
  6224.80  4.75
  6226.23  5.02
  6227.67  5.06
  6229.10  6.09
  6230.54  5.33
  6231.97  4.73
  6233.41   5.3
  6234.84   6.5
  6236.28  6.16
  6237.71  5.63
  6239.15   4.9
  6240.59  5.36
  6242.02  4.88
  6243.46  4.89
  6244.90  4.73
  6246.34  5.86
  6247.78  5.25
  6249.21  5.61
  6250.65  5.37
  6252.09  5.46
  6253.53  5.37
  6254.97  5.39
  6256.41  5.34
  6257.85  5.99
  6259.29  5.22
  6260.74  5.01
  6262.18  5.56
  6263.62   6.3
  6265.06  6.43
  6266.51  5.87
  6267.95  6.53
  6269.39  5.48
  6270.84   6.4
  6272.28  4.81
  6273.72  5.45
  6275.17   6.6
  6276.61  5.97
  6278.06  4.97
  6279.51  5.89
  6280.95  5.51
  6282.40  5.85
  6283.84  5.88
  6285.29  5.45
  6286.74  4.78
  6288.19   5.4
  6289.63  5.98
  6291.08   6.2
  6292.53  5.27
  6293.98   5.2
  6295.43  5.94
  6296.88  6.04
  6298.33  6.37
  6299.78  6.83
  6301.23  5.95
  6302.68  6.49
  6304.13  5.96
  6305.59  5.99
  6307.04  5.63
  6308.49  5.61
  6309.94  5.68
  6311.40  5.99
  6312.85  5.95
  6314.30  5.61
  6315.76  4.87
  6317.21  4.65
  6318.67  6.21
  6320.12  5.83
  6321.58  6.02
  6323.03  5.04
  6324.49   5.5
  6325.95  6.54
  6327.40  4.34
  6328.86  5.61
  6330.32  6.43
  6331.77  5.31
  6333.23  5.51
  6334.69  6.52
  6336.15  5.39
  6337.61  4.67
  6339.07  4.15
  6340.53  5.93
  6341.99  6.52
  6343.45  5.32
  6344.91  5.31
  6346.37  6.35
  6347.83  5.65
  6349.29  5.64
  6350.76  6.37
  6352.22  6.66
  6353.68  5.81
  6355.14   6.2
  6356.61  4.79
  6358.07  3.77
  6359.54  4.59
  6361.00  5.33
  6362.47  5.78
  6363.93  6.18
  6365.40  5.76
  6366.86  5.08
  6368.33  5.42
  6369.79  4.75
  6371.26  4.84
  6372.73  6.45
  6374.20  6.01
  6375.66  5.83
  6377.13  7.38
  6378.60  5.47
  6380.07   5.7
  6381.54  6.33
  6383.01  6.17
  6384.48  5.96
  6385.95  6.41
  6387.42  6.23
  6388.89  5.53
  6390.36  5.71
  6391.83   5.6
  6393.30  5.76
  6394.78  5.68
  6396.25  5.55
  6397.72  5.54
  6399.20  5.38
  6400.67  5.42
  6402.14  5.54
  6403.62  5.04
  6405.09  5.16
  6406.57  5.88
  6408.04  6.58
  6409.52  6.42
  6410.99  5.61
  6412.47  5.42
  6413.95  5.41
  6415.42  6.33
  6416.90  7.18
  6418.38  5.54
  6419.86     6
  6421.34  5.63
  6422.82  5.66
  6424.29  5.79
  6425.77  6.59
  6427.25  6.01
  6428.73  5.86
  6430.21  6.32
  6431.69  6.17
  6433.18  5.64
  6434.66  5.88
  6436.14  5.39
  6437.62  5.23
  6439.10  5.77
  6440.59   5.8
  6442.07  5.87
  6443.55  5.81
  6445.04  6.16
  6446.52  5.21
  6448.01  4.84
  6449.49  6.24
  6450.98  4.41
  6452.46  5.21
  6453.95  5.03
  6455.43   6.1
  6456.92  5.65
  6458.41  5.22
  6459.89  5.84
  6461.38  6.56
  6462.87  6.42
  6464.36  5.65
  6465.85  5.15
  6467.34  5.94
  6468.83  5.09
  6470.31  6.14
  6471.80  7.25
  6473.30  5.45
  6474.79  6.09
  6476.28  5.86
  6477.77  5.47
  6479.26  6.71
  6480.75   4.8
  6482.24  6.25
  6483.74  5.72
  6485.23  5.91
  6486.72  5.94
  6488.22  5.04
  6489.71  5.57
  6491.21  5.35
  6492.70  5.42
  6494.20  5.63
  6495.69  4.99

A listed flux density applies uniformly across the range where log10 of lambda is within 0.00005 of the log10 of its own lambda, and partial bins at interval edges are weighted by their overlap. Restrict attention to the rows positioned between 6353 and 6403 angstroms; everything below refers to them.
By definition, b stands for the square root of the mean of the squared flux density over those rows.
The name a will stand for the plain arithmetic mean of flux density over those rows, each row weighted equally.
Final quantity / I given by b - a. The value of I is 0.036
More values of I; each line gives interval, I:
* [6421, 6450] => 0.014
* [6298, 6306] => 0.009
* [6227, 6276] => 0.027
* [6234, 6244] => 0.034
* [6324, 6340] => 0.057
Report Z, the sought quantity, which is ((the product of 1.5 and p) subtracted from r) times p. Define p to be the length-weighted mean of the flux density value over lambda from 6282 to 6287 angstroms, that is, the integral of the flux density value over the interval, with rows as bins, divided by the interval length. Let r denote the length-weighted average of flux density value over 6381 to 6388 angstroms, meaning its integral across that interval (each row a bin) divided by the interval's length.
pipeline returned -11.5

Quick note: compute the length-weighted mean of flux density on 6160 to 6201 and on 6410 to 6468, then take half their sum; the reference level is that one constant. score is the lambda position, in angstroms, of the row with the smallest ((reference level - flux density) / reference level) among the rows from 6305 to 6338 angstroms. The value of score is 6325.95 angstroms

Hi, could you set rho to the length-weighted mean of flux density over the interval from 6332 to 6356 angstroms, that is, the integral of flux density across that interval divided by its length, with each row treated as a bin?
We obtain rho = 5.73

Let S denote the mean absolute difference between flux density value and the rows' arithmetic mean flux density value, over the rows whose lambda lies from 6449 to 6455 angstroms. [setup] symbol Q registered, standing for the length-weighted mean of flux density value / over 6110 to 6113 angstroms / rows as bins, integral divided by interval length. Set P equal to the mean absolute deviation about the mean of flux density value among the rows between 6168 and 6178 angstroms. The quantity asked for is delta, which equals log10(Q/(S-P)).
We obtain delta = 1.5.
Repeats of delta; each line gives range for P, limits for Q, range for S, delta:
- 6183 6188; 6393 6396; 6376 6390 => 2.0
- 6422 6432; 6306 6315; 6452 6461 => 1.8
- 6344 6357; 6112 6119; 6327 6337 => 2.2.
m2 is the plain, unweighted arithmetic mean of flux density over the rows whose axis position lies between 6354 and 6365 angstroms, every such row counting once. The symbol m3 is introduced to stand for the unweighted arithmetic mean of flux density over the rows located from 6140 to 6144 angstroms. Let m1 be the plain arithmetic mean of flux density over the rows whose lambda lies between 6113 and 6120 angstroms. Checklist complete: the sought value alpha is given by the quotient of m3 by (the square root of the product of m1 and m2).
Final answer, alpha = 1.08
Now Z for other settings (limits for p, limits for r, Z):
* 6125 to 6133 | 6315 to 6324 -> -17.8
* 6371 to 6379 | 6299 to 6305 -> -17.3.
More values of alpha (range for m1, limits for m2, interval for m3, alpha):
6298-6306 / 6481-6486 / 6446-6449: 0.82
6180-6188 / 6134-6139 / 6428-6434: 1.10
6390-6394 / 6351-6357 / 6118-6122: 0.95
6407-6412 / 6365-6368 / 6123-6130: 1.01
